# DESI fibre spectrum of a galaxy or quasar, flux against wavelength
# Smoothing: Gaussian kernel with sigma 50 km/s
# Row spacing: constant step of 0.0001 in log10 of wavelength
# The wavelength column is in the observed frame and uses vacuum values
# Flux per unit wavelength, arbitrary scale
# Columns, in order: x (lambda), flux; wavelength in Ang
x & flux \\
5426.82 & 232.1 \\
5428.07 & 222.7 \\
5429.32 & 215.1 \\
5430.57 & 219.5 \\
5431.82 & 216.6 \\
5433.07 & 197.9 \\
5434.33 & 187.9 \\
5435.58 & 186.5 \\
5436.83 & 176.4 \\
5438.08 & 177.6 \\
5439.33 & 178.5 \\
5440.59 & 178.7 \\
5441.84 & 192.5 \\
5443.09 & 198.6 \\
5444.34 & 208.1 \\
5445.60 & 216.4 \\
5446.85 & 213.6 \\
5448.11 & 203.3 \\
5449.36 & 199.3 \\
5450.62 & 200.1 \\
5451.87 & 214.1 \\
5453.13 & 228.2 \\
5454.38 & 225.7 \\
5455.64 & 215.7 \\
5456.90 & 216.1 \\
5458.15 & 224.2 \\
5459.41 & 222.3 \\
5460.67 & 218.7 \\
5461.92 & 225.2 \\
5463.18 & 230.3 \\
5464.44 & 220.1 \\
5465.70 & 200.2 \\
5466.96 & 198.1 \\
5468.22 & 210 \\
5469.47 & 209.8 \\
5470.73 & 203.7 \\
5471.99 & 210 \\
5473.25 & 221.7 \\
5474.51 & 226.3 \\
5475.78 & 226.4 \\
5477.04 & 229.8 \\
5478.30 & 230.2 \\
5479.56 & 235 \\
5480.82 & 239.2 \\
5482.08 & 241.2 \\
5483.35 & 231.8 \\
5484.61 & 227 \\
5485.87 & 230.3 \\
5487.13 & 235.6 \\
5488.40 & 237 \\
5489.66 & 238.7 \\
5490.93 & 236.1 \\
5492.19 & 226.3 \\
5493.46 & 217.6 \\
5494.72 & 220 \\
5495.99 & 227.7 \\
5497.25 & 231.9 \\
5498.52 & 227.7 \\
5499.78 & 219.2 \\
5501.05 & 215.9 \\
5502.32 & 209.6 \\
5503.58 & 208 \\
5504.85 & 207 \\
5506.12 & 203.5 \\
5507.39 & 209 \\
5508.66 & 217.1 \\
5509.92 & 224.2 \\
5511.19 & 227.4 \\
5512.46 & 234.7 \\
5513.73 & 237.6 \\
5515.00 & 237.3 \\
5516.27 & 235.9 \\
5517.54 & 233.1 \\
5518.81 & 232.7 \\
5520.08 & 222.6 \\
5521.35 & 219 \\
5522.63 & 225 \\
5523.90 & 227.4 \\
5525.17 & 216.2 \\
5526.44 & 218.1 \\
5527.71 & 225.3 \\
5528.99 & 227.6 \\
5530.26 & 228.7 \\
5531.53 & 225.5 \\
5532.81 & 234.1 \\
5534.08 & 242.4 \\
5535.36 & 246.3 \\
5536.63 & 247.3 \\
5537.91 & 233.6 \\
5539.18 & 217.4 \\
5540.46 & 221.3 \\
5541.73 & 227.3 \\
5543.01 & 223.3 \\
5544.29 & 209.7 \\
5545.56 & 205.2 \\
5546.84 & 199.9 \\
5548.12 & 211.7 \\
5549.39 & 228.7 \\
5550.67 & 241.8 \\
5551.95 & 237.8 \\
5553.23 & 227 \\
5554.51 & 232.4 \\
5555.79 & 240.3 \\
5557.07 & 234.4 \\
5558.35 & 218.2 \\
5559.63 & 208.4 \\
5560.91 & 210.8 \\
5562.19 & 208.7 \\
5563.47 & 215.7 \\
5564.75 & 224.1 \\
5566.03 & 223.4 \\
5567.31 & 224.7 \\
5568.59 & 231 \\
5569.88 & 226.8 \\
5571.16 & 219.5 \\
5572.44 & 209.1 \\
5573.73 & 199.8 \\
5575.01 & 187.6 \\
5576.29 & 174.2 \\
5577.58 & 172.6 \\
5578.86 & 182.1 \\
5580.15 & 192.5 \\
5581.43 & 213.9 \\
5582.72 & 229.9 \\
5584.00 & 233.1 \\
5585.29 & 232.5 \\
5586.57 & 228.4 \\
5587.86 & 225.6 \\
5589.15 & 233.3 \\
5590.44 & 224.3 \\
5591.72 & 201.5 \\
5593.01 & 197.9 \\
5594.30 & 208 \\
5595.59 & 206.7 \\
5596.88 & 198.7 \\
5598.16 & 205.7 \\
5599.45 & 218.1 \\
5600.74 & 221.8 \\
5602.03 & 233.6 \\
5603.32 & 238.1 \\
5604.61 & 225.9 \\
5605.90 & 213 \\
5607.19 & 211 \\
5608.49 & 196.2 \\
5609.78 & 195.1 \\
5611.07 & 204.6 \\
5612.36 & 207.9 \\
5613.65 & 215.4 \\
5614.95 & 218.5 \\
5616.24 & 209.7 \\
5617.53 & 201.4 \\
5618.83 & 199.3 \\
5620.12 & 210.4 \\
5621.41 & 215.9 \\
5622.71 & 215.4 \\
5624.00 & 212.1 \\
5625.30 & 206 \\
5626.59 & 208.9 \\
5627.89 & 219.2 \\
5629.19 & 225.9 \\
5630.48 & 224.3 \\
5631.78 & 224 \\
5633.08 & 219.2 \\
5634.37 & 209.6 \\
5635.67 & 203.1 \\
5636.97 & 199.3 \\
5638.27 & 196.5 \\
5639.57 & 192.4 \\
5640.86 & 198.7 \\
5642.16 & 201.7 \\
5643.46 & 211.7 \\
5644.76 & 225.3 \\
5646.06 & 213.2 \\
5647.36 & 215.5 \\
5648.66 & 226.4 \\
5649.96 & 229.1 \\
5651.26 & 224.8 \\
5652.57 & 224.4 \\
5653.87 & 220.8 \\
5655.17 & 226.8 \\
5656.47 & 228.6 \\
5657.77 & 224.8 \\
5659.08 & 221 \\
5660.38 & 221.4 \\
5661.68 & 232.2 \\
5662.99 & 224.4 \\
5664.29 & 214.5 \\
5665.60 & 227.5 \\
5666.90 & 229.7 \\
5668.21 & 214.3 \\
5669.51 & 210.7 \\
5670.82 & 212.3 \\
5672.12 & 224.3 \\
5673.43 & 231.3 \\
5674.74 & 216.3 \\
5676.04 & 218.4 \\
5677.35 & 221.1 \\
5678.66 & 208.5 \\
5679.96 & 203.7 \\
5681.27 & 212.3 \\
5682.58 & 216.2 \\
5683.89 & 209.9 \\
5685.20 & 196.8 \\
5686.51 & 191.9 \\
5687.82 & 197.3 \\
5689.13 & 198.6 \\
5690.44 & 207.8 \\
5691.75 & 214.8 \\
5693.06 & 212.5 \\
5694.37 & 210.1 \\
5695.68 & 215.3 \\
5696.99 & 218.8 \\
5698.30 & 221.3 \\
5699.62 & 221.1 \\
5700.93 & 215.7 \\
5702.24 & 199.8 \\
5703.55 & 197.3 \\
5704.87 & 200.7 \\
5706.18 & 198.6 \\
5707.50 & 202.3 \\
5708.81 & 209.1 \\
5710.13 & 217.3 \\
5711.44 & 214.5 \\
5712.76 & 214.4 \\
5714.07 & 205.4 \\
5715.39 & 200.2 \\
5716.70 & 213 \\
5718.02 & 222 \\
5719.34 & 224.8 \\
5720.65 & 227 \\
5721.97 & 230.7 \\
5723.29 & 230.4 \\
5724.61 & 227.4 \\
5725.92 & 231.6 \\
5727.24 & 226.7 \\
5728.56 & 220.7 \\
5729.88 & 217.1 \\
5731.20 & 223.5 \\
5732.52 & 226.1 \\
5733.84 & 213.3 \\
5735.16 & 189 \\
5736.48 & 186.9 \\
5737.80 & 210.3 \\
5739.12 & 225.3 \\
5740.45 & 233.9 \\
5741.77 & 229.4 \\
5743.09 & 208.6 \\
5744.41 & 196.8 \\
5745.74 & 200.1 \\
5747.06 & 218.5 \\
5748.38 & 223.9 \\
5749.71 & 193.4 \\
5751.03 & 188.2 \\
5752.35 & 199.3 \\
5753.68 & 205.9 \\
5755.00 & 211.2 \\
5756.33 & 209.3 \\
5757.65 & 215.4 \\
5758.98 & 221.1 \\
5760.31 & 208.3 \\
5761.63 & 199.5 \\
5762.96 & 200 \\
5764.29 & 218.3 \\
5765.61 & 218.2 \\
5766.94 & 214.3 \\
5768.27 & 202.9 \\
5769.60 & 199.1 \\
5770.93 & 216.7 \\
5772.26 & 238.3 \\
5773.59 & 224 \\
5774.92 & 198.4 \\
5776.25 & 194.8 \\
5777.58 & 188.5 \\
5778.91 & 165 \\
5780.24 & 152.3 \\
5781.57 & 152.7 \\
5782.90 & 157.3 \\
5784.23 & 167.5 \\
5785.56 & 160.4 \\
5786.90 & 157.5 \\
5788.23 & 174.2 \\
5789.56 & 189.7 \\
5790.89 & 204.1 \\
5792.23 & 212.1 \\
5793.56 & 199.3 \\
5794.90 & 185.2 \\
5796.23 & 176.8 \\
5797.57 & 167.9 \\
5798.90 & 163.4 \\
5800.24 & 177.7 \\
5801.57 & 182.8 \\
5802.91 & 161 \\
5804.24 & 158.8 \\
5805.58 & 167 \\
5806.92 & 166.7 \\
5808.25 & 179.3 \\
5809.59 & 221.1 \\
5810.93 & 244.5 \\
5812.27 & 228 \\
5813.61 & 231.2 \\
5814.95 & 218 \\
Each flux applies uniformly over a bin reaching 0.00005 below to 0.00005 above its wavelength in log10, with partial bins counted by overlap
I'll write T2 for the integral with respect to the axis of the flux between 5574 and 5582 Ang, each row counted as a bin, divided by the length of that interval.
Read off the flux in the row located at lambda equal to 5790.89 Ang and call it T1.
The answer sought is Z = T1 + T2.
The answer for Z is 392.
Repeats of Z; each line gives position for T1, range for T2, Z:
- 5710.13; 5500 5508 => 426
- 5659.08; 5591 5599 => 425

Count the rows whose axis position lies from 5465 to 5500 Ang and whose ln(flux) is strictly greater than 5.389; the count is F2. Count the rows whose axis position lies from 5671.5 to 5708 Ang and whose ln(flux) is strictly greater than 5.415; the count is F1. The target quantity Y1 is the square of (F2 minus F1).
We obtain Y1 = 400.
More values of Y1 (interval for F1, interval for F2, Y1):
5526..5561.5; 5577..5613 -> 36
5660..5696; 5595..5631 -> 9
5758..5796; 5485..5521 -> 361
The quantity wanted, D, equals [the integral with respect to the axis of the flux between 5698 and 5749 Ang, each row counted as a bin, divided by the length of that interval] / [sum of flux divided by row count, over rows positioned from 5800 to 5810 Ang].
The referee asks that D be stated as 1.21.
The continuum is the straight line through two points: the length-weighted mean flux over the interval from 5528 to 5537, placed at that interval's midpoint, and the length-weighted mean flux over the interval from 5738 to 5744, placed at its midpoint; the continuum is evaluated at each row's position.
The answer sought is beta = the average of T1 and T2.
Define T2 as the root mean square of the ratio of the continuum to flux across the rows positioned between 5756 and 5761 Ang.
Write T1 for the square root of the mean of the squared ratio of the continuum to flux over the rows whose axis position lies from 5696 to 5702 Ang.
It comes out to 1.03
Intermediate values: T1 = 1.03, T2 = 1.04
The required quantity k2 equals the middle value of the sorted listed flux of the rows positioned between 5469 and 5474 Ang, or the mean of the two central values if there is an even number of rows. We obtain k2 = 210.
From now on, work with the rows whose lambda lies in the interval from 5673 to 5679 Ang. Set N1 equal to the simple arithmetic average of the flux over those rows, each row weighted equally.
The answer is 219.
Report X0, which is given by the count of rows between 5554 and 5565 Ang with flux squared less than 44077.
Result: 2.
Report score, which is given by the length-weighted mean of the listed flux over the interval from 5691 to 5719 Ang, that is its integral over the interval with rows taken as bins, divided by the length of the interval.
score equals 211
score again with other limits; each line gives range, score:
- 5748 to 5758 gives 205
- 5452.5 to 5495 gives 224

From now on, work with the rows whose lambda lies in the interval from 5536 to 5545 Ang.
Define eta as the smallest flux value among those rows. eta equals 209.7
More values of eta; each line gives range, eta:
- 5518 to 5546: 205.2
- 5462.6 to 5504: 198.1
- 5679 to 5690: 191.9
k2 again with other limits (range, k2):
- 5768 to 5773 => 210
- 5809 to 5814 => 230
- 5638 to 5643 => 198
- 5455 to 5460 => 219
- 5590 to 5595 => 205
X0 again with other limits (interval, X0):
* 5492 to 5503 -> 1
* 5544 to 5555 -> 3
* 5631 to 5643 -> 7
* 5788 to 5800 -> 8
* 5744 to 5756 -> 6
